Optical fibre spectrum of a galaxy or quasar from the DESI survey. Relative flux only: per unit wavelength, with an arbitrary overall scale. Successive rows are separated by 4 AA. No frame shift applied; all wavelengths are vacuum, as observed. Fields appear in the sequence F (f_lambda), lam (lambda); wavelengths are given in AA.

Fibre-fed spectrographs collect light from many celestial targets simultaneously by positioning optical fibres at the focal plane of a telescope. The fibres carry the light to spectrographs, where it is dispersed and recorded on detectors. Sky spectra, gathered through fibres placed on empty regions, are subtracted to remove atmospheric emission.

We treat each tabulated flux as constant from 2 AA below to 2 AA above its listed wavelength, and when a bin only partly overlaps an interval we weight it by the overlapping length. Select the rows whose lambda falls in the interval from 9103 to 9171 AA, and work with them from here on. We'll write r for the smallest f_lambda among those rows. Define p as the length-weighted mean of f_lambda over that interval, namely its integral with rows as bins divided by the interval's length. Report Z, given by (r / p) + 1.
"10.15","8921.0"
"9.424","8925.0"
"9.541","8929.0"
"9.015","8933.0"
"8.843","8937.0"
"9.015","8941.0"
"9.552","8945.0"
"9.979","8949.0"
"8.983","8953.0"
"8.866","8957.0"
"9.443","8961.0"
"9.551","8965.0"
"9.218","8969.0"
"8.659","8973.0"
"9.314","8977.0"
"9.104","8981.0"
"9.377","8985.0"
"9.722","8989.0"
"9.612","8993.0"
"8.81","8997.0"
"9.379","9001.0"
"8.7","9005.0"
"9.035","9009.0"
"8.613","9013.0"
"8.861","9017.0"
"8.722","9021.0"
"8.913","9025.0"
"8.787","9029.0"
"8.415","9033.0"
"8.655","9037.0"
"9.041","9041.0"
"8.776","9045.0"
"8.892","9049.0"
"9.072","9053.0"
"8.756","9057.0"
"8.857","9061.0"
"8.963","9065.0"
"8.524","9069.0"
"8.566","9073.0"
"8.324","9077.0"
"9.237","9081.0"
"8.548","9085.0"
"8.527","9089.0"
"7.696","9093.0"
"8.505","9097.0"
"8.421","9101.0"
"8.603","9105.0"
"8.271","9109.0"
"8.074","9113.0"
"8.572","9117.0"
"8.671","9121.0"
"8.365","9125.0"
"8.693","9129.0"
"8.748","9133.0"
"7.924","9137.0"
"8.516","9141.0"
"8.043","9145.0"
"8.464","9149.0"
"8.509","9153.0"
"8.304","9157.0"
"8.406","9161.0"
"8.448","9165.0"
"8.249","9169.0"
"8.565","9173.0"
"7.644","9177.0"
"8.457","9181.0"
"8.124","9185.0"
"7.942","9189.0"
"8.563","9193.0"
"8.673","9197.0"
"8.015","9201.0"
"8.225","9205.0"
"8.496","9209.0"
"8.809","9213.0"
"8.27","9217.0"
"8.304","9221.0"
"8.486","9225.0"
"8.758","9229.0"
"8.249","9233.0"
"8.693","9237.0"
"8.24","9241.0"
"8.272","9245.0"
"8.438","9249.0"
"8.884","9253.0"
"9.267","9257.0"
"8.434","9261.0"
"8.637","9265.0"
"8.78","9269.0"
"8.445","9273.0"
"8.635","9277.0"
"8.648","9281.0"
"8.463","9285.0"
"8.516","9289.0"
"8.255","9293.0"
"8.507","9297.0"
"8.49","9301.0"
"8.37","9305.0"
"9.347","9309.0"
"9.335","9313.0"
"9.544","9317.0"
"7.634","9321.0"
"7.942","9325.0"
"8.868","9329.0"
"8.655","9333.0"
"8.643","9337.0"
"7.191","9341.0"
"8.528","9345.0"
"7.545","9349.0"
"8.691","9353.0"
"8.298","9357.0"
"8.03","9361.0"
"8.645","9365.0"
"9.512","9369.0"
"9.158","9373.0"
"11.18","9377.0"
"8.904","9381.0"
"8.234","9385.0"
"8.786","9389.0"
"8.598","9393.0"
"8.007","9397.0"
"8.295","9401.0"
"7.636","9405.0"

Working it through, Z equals 1.94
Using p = 8.40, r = 7.924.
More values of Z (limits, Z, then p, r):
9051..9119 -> 1.90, 8.56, 7.696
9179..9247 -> 1.95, 8.39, 7.942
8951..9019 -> 1.94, 9.13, 8.613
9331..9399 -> 1.83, 8.62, 7.191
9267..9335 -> 1.89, 8.61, 7.634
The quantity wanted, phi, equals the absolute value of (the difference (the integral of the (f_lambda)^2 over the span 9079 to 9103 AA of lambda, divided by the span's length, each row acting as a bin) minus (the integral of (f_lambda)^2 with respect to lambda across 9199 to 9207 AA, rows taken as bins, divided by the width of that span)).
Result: 6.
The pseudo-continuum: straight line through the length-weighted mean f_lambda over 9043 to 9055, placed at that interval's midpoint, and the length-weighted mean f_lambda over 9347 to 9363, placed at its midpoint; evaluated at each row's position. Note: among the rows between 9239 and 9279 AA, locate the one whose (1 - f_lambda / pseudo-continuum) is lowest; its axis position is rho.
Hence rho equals 9257.0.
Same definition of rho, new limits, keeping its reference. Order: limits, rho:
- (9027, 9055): 9053.0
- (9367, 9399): 9377.0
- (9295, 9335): 9317.0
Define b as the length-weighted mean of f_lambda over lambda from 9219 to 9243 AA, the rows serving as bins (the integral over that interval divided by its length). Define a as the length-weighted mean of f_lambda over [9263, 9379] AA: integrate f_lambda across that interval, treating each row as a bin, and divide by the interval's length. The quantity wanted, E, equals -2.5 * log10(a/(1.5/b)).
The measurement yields -4.22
